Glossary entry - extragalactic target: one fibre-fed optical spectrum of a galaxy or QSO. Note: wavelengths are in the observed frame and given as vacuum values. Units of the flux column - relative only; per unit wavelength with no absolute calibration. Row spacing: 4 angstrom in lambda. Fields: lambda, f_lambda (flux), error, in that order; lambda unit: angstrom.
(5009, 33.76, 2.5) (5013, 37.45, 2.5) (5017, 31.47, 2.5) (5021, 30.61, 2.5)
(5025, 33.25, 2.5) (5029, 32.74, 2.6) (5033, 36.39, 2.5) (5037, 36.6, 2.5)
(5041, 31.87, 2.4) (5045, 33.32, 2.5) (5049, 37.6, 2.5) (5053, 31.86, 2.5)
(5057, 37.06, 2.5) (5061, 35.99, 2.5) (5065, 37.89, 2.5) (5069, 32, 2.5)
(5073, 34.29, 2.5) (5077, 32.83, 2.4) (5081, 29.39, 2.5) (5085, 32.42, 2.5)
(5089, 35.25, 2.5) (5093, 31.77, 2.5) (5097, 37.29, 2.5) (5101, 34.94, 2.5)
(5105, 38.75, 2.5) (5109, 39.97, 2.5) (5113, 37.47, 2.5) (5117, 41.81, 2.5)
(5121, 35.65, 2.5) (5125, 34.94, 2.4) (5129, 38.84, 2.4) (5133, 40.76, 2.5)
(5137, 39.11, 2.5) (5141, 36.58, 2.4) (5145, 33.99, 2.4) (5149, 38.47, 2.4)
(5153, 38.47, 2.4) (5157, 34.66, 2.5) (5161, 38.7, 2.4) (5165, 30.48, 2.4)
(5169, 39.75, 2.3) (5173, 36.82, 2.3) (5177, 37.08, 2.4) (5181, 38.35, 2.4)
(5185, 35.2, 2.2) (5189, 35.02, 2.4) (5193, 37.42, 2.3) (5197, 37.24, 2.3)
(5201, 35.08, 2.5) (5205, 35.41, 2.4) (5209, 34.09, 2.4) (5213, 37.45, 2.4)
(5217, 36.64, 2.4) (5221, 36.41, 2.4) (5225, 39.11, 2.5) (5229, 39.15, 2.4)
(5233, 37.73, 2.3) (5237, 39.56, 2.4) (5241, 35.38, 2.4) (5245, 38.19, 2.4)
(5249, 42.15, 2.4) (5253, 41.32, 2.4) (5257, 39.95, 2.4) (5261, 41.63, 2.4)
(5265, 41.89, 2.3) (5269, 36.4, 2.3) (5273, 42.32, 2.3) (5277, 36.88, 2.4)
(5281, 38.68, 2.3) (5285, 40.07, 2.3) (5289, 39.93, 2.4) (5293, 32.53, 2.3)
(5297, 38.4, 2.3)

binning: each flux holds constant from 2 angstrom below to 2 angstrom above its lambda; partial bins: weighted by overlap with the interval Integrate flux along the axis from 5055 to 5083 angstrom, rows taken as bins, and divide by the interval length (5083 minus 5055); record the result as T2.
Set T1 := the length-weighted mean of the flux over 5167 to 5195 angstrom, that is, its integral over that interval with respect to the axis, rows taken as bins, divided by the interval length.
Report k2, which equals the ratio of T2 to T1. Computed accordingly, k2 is 0.92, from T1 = 37.1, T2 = 34.2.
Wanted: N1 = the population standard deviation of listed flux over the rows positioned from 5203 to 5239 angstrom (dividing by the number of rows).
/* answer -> 1.74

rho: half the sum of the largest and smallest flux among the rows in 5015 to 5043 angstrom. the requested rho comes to 34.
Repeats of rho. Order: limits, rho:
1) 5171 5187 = 37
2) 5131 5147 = 37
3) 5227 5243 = 37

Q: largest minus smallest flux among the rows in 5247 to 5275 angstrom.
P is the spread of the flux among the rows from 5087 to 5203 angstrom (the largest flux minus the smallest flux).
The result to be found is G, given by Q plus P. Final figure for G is 17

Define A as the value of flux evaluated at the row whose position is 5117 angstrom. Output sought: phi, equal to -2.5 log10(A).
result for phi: -4.05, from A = 41.81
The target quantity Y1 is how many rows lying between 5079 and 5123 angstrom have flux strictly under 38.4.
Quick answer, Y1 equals 8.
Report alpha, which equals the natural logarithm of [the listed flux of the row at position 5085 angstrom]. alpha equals 3.48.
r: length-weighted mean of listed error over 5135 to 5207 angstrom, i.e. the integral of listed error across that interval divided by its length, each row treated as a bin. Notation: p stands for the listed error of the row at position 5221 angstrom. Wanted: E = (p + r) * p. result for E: 11.5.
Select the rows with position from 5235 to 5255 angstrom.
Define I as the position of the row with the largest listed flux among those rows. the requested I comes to 5249 angstrom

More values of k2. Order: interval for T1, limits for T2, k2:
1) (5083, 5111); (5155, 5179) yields 1.01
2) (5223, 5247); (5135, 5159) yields 0.97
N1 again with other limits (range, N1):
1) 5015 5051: 2.36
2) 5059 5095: 2.42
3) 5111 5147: 2.50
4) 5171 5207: 1.17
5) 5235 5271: 2.33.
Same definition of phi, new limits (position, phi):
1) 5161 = -3.97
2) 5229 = -3.98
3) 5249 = -4.06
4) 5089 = -3.87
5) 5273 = -4.07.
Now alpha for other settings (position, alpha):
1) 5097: 3.62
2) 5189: 3.56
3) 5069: 3.47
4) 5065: 3.63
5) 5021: 3.42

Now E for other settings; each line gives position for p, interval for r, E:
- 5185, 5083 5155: 10.3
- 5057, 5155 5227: 12.2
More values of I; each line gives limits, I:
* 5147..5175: 5169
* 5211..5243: 5237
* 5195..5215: 5213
